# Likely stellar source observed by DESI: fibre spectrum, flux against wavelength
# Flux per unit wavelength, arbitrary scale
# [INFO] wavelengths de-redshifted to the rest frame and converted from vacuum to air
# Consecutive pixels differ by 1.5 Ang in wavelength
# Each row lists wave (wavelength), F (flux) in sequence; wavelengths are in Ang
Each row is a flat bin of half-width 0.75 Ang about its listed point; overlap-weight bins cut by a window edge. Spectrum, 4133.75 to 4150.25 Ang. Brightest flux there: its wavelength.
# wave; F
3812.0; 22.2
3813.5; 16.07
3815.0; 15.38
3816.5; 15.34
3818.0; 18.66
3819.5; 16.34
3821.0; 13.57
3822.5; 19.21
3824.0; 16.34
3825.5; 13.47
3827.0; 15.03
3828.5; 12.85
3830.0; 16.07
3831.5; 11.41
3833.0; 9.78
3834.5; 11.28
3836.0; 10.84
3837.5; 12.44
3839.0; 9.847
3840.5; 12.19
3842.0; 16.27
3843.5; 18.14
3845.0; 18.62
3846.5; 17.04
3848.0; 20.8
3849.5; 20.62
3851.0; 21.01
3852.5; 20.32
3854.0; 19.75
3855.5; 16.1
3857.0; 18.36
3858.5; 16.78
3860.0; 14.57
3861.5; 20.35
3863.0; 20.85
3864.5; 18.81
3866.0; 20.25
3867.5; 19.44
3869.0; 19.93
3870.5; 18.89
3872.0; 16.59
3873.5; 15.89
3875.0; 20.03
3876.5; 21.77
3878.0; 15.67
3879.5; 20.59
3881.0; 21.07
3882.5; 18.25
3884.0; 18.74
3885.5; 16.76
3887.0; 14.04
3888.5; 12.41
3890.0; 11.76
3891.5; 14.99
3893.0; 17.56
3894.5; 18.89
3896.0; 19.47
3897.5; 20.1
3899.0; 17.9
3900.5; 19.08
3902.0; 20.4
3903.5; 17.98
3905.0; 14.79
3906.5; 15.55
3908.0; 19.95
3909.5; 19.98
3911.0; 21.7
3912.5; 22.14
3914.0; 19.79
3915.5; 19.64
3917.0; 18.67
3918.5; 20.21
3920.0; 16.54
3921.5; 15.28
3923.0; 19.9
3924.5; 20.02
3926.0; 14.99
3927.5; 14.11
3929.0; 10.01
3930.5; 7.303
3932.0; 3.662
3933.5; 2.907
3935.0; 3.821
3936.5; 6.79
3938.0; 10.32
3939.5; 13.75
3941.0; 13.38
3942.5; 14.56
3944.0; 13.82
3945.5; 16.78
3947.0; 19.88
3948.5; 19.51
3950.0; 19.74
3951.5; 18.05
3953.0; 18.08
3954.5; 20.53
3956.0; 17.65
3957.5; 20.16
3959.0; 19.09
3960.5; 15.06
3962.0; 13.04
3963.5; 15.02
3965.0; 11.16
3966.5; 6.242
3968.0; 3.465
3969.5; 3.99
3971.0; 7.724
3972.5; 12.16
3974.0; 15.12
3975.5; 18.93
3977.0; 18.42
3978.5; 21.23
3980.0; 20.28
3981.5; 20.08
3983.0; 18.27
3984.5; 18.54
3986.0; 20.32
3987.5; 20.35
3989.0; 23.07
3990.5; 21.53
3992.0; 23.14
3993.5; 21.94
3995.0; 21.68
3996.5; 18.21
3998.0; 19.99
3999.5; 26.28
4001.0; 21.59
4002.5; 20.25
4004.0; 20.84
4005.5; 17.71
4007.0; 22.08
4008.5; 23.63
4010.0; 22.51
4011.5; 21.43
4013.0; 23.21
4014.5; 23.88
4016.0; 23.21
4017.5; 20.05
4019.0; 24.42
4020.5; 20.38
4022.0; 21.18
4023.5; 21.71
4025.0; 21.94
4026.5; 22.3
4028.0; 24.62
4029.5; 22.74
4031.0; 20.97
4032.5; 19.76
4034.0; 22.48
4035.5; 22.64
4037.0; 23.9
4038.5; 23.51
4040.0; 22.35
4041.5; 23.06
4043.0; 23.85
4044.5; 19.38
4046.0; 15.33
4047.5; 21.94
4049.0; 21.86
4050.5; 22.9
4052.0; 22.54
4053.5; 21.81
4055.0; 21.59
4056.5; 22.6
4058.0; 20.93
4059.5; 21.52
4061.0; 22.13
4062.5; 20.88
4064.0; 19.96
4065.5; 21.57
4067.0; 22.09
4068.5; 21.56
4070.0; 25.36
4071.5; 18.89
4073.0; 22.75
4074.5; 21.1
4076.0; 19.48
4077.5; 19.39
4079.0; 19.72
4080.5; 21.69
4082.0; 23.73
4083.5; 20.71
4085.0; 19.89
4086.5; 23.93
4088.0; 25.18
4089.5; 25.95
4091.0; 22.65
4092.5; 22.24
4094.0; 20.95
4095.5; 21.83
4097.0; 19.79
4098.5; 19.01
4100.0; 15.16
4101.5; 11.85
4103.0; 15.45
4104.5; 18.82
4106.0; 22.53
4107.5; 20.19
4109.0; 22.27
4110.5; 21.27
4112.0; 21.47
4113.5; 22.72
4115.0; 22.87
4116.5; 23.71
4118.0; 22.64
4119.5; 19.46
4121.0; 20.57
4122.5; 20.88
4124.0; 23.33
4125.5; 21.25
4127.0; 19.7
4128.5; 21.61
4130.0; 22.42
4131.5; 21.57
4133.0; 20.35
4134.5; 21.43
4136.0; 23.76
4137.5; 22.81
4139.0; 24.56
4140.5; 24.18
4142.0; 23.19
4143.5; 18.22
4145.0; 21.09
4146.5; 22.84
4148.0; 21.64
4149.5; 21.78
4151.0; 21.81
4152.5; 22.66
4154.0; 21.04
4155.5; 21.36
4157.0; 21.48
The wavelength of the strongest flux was 4139.0 Ang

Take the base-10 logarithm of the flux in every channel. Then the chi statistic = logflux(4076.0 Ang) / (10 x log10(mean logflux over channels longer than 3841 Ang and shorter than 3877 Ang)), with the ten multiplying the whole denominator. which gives 1.2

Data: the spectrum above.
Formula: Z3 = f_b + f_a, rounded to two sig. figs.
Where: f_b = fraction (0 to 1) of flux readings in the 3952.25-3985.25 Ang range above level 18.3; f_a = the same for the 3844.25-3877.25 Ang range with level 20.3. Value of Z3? 0.73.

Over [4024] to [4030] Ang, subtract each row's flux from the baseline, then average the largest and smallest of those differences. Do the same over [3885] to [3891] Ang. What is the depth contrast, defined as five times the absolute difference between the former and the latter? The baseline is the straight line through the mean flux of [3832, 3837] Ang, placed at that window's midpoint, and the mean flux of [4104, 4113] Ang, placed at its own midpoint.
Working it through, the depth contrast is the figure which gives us 19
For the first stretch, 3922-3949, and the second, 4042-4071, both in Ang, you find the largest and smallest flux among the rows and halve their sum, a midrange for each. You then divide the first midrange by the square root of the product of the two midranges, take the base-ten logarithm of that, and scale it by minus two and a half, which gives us 0.31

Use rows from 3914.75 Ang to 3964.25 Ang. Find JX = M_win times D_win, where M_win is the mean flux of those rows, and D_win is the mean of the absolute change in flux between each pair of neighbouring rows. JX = 32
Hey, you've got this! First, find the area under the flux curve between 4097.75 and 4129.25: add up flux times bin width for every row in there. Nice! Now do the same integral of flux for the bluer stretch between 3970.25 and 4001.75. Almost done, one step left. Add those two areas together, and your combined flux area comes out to 1253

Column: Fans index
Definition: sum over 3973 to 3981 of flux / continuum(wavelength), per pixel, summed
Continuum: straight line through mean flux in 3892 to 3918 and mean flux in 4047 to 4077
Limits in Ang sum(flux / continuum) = 4.6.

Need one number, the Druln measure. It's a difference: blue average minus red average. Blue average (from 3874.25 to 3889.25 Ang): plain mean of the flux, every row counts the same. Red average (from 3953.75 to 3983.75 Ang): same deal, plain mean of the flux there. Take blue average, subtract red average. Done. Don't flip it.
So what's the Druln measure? 3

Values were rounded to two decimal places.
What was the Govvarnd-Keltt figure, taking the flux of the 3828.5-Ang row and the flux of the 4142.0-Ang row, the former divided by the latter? 0.55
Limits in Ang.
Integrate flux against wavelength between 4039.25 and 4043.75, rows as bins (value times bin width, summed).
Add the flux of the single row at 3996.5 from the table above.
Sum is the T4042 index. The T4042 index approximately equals 122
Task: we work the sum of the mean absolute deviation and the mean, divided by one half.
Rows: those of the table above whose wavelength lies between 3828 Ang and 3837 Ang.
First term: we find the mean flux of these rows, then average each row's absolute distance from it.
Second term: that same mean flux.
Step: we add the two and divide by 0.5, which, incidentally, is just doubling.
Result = 27.3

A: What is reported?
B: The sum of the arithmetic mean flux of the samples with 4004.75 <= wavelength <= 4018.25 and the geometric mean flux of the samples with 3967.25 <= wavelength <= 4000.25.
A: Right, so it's 38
